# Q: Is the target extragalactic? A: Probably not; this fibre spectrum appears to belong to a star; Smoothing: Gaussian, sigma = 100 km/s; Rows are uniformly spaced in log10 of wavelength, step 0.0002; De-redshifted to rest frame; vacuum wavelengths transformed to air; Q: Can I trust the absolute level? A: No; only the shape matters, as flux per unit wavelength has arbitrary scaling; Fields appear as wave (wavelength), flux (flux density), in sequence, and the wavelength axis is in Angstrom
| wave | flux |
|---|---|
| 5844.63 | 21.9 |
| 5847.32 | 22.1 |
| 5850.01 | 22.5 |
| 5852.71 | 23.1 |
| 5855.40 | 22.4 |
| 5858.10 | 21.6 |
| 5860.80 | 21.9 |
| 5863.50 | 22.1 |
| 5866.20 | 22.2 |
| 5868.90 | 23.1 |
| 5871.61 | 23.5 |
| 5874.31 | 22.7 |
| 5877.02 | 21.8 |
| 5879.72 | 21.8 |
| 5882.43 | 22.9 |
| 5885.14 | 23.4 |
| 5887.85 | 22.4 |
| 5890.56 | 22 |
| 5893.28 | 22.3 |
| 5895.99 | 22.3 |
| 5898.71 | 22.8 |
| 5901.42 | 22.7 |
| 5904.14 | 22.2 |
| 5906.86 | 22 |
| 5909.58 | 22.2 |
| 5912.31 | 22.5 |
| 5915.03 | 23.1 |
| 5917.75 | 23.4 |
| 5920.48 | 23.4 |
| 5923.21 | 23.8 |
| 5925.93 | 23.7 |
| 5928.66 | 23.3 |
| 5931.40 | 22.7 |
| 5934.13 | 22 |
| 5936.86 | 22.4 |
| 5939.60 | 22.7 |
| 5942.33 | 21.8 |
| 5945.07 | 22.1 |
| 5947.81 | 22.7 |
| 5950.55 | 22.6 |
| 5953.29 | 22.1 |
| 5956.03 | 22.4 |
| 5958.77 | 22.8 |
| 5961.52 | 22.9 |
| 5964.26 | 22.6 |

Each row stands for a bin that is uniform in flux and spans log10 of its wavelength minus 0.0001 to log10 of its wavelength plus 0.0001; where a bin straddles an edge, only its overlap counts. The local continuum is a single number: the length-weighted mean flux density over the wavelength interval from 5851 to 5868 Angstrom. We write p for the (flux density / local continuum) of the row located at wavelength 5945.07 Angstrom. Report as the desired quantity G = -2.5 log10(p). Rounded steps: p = 0.99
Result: 0.01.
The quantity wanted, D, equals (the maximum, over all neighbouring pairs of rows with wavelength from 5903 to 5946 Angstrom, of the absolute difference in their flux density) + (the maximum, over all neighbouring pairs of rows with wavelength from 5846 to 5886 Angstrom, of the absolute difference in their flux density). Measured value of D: 2.00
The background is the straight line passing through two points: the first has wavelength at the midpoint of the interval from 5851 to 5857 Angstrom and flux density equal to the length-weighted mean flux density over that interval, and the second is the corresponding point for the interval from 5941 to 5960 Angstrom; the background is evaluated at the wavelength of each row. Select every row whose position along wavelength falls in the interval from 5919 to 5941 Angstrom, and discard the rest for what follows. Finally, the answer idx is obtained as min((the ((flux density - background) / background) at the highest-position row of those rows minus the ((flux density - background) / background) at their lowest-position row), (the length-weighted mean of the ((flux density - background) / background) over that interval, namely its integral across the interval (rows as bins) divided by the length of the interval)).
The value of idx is -0.028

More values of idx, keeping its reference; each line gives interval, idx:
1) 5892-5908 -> -0.011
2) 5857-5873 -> -0.010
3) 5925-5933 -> -0.044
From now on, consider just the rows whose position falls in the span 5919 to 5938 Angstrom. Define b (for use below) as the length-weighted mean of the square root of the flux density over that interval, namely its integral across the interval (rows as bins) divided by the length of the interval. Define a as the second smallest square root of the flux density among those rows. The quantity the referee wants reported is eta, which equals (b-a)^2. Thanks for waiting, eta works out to 0.0045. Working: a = 4.73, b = 4.80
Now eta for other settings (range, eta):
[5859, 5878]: 0.0034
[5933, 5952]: 0.0012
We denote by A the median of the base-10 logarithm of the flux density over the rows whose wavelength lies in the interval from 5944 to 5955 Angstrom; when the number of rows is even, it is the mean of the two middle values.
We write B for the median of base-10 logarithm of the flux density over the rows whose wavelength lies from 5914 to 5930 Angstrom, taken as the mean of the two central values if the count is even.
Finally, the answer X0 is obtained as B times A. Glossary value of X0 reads 1.85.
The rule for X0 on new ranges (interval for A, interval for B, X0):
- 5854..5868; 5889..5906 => 1.81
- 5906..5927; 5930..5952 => 1.85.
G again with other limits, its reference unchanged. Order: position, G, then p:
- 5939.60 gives -0.02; 1.02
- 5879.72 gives 0.02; 0.98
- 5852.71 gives -0.04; 1.04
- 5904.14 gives 0.00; 1.00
